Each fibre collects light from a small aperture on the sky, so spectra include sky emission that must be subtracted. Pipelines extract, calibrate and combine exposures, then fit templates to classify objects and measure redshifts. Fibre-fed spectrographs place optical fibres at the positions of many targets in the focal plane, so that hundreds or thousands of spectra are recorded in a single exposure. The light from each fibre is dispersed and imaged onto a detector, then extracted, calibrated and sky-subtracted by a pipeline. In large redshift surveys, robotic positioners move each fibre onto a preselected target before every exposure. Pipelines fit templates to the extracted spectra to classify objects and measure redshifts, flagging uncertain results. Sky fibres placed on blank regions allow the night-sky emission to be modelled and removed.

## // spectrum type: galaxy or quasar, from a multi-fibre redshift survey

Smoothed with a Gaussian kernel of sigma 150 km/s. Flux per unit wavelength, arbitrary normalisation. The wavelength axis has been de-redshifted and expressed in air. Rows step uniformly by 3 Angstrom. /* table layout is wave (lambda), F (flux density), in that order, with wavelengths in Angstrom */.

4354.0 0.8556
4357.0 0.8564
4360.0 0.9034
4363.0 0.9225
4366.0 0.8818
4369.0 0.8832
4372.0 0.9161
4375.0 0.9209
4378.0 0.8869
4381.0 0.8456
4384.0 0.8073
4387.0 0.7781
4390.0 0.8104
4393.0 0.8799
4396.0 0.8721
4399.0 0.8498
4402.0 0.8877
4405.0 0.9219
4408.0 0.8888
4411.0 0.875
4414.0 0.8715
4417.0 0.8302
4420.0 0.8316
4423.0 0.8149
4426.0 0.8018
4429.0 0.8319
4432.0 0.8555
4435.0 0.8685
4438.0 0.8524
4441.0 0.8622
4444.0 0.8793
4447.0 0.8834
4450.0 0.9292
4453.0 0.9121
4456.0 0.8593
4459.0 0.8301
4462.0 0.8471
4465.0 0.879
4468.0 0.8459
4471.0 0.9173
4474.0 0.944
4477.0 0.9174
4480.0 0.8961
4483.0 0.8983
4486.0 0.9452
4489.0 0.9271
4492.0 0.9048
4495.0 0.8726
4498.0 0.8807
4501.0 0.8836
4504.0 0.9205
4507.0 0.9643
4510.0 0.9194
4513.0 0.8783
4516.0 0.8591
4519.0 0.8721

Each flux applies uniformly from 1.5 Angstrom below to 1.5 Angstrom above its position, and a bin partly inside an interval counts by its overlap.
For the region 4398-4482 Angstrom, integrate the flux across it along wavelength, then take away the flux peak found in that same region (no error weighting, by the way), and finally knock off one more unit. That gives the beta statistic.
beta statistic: 71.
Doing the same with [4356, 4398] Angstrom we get 35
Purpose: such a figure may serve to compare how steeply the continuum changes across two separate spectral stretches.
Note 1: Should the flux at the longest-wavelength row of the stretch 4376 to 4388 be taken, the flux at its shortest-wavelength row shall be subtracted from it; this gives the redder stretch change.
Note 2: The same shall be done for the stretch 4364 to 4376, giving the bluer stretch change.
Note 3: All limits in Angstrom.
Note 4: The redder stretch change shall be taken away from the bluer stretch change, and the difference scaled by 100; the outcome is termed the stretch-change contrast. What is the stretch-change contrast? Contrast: 15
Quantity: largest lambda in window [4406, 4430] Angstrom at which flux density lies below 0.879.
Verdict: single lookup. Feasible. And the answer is 4429.0 Angstrom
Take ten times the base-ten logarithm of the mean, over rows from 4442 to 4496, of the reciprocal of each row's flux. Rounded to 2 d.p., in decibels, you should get 0.49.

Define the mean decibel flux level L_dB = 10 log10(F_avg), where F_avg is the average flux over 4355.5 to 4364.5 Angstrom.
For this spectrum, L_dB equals -0.49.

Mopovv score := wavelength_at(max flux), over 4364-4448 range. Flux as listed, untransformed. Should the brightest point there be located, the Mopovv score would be 4405.0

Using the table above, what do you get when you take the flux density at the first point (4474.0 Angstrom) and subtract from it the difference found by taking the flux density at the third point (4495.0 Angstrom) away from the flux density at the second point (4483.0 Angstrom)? 0.92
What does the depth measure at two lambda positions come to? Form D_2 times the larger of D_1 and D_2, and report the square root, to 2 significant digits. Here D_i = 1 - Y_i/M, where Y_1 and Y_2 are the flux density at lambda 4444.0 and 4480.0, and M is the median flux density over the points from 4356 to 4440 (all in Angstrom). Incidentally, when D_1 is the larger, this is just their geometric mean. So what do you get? 0.018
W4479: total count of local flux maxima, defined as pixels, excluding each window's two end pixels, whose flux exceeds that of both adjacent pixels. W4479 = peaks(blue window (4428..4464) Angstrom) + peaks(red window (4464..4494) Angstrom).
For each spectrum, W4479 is 4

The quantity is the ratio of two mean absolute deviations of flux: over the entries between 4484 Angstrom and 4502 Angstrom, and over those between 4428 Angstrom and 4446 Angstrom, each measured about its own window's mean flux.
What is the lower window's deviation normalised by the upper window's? 0.50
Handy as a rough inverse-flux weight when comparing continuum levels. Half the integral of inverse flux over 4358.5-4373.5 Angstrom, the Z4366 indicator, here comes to 8.32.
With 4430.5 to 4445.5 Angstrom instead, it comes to 8.69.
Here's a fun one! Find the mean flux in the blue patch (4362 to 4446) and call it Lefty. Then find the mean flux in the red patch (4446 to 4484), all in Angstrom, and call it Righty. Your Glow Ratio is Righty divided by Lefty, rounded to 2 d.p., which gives 1.03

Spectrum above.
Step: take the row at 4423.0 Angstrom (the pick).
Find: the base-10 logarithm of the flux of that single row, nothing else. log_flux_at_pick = -0.09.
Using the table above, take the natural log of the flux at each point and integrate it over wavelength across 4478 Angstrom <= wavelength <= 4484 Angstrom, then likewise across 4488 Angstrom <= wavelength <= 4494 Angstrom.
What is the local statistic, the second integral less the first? 0.1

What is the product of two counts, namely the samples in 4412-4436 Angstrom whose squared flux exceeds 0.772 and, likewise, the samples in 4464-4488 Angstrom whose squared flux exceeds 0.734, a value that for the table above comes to 0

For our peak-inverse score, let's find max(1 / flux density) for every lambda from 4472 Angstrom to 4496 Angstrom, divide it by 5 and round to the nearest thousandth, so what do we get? 0.229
